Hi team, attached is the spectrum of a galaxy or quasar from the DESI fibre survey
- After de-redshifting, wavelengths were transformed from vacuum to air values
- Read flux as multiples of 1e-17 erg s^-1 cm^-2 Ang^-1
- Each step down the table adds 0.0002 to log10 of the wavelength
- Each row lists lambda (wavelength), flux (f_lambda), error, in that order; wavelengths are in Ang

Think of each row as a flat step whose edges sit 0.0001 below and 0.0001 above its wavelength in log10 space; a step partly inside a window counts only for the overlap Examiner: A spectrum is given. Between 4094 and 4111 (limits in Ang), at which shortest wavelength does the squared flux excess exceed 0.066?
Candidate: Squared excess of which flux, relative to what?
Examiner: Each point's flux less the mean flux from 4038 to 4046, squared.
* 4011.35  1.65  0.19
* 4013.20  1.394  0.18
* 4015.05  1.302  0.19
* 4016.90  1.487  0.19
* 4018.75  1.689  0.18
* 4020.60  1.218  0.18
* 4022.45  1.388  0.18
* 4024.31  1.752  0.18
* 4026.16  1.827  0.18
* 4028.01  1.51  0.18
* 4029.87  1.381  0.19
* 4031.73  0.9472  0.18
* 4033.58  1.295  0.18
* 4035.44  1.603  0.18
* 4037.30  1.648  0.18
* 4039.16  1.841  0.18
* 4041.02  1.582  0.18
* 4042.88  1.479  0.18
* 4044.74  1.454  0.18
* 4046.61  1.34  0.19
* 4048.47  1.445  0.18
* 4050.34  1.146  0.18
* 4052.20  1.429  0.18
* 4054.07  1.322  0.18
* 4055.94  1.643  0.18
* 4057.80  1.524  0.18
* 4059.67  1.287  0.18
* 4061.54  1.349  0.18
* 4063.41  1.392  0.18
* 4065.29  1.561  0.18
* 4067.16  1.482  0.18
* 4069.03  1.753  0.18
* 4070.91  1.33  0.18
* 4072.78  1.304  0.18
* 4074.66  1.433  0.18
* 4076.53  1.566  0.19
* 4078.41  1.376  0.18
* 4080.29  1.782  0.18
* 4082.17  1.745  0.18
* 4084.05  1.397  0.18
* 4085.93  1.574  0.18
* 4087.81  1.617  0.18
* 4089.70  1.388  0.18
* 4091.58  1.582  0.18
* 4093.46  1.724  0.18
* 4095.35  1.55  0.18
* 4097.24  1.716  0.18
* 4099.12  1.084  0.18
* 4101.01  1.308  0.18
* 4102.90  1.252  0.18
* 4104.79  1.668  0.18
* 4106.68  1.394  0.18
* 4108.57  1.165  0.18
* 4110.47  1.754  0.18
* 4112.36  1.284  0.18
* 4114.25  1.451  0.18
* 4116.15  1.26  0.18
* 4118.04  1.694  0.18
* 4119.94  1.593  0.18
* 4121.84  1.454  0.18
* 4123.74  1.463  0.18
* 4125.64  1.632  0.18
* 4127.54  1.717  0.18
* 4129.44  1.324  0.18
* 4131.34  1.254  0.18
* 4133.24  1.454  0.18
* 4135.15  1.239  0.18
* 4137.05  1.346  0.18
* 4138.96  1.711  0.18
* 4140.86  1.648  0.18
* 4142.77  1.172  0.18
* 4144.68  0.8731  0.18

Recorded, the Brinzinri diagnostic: 4099.12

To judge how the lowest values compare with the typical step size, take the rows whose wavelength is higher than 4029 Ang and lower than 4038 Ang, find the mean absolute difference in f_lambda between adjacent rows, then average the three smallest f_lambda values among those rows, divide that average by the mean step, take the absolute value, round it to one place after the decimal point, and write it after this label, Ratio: 4.3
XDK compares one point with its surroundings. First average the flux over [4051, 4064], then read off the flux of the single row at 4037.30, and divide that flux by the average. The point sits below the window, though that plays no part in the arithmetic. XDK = 1.16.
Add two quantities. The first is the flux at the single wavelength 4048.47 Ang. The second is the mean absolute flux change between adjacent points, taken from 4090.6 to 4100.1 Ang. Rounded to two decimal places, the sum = 1.72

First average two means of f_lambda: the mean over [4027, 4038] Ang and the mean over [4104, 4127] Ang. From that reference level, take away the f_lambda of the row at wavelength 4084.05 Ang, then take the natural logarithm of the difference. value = -3.1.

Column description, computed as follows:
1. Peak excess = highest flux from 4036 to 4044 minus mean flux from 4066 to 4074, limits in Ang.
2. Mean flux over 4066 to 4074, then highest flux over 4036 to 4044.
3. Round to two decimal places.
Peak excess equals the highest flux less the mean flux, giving 0.37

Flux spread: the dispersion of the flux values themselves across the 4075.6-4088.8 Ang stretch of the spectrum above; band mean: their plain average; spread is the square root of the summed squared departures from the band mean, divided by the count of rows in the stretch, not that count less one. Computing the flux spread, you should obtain 0.14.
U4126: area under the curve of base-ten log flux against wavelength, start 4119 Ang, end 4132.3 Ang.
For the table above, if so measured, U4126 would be 2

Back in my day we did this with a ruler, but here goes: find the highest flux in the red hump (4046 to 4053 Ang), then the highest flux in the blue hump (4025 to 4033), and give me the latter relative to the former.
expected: 1.26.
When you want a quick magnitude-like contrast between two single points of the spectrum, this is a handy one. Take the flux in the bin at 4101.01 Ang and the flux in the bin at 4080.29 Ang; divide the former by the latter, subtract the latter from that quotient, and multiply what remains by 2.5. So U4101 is -2.6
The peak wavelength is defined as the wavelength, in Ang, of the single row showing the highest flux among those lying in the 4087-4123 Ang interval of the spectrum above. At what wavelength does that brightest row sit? 4110.47 Ang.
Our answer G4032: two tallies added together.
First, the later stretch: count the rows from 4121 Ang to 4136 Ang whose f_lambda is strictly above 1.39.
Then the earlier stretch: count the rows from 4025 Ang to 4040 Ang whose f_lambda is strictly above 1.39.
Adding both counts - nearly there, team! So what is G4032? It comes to 10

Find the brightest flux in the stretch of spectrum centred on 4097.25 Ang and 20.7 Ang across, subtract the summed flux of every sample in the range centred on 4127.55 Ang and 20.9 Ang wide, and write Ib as -14.4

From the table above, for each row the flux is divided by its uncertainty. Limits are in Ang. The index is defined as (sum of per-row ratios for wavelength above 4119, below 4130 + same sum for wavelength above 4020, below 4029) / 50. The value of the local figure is 1.9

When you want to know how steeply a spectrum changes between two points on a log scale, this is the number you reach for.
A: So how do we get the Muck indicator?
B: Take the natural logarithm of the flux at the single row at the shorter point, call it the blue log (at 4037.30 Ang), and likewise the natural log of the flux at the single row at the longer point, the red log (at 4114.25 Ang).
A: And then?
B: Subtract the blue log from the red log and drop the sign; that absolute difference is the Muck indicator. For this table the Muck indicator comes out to 0.13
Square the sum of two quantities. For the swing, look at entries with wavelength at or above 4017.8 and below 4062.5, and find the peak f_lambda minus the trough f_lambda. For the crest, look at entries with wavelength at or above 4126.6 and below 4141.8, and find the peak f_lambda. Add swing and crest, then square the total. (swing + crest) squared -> 6.8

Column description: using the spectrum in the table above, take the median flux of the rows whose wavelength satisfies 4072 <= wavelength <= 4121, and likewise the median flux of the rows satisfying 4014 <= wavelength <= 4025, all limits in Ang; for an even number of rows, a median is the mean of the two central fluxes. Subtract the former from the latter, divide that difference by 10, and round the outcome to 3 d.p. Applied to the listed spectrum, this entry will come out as -0.006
